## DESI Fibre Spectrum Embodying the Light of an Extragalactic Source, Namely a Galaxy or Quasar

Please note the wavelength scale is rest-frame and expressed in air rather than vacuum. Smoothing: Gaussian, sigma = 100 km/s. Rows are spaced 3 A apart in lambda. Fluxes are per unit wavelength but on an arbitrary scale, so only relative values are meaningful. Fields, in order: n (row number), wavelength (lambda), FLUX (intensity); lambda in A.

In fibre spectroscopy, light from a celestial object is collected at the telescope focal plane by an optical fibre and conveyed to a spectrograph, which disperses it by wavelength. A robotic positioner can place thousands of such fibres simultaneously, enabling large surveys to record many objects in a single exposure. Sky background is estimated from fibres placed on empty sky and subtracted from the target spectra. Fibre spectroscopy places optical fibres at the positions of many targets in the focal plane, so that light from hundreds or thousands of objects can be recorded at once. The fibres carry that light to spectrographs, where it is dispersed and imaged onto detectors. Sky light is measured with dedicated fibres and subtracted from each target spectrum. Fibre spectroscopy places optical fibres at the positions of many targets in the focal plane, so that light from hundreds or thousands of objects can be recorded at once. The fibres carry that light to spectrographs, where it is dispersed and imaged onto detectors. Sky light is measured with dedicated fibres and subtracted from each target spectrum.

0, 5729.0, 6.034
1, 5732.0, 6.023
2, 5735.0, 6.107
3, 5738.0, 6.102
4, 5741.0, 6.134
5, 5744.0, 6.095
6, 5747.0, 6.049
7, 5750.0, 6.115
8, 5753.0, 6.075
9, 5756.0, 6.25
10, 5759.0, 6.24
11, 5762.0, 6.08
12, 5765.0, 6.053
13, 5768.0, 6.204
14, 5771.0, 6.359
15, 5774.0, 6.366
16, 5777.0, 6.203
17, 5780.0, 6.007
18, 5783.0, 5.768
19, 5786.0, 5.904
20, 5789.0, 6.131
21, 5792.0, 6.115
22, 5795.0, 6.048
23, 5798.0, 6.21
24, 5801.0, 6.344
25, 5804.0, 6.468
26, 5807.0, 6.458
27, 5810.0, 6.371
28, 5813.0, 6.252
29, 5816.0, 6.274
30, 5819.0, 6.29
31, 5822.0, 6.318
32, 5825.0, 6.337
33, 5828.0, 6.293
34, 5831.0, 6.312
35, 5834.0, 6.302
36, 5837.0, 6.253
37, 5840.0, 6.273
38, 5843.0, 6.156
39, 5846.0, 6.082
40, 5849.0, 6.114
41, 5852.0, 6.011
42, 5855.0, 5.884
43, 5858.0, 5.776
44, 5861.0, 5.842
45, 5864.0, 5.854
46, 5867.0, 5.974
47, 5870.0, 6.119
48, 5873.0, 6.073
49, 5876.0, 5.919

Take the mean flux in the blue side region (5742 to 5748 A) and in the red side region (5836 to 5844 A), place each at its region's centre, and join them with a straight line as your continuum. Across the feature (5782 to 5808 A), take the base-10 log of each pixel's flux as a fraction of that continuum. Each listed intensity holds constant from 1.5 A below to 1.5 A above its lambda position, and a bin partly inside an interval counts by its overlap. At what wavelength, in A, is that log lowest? 5783.0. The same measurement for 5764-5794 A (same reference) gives 5783.0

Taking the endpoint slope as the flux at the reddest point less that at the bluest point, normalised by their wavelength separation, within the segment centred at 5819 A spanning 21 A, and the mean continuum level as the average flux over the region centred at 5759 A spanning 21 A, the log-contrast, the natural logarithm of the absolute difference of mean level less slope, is 1.82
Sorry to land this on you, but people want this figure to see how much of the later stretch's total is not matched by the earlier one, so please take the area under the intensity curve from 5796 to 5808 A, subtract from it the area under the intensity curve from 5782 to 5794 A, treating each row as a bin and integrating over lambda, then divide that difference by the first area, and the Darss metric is 0.06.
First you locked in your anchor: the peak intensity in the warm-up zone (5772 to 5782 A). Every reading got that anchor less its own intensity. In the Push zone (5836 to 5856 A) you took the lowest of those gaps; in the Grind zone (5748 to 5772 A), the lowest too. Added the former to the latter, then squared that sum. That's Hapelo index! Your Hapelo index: 0.010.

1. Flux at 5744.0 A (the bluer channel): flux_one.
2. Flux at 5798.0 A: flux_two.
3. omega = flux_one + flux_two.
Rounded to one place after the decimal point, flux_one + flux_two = 12.3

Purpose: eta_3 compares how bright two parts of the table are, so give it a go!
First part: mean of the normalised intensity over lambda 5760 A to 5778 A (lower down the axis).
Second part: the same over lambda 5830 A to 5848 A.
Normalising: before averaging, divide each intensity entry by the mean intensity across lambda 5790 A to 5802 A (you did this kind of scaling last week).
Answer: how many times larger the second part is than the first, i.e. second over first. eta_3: 1.00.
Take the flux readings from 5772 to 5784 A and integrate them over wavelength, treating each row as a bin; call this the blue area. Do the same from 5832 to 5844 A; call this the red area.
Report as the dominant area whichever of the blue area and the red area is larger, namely 75.0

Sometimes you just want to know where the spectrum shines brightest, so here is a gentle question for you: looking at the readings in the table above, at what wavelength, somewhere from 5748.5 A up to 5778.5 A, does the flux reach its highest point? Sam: 5774.0 A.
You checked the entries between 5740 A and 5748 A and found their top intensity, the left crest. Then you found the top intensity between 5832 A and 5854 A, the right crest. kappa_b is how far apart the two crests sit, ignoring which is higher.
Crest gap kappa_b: 0.17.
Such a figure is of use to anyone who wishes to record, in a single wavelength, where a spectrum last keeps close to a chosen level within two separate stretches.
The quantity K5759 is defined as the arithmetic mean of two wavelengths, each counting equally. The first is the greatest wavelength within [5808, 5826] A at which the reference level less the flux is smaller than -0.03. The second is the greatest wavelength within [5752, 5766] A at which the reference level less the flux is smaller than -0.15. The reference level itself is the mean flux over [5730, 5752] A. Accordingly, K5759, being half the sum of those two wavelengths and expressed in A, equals 5792.0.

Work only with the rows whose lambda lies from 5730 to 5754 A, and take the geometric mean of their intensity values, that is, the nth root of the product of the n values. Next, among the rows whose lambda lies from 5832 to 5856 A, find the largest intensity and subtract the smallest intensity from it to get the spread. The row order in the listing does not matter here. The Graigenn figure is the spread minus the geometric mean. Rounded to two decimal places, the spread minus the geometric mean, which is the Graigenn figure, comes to -5.67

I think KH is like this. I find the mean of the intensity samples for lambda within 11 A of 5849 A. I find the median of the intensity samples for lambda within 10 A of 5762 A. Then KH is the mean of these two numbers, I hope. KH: 6.12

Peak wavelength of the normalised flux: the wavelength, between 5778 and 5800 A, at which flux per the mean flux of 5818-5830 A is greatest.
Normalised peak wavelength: 5798.0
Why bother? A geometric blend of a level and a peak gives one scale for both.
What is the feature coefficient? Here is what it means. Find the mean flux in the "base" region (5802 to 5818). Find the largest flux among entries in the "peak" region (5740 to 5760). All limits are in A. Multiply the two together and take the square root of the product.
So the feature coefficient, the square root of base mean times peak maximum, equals 6.31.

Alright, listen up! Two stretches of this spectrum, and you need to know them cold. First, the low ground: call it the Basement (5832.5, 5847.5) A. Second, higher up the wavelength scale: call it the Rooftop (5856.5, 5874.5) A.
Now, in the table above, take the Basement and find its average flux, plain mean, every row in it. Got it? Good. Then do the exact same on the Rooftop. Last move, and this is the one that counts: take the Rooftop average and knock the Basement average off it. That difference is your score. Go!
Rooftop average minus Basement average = -0.27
